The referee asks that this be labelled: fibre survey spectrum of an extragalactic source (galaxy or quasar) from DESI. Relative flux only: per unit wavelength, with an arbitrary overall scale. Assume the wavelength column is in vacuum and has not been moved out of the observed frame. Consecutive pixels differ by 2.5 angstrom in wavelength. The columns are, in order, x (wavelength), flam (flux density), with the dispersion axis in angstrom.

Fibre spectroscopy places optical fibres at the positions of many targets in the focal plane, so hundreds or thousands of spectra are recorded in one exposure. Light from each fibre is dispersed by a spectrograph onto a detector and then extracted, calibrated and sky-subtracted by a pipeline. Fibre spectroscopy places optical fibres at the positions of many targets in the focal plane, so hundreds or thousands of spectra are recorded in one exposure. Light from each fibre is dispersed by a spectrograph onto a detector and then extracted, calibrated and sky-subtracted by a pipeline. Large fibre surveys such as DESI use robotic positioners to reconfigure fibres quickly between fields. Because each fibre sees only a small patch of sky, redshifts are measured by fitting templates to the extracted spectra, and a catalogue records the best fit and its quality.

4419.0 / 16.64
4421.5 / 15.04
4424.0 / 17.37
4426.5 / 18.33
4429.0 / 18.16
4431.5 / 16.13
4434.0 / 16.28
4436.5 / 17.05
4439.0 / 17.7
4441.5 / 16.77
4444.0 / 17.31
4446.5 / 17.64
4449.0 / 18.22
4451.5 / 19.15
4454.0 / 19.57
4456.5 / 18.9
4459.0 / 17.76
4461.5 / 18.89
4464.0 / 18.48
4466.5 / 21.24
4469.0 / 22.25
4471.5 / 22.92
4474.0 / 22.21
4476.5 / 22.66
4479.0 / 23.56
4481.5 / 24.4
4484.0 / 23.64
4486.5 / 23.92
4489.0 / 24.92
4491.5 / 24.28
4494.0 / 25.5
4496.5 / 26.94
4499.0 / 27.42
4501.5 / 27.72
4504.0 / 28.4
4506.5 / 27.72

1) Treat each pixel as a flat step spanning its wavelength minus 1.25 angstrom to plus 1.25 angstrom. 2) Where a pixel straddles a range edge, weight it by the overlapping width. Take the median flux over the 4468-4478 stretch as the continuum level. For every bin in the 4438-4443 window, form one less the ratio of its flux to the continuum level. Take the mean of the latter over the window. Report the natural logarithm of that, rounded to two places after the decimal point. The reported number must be -1.46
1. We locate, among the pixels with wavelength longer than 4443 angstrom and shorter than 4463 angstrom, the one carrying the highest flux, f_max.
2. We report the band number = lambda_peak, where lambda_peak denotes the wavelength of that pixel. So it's 4454.0 angstrom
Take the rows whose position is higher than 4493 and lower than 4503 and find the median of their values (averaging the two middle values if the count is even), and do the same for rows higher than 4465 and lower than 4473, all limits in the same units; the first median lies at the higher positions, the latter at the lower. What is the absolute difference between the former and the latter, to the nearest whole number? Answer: 5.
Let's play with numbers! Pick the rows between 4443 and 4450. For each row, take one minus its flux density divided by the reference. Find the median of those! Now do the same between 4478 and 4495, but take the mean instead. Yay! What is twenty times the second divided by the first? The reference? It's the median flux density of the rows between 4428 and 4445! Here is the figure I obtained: 246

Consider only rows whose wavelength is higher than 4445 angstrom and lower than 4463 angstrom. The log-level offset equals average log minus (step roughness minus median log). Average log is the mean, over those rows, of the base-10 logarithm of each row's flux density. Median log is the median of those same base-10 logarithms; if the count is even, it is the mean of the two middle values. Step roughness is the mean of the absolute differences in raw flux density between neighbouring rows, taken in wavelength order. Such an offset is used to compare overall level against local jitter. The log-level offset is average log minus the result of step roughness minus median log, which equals 1.73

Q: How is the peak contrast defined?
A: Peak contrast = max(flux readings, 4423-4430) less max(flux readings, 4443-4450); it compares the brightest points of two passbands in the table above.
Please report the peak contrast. 0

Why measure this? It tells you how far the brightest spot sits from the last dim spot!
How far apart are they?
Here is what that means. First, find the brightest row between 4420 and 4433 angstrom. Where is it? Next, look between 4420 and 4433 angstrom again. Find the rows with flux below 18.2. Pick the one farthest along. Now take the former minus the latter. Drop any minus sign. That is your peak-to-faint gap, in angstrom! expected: 5.0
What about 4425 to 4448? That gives 20.0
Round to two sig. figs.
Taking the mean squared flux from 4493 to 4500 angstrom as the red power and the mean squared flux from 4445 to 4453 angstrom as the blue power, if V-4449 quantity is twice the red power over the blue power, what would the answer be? 4.2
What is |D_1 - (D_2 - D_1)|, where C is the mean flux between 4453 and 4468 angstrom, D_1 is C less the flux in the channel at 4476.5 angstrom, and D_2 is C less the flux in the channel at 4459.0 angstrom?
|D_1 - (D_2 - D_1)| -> 8.4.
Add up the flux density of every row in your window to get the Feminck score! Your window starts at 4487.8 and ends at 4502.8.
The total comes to 157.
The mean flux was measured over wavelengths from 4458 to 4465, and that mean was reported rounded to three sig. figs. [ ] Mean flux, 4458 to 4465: 18.4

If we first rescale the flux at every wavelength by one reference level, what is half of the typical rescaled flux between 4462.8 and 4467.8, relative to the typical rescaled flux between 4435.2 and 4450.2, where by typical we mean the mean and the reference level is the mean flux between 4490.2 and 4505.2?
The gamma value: 0.57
